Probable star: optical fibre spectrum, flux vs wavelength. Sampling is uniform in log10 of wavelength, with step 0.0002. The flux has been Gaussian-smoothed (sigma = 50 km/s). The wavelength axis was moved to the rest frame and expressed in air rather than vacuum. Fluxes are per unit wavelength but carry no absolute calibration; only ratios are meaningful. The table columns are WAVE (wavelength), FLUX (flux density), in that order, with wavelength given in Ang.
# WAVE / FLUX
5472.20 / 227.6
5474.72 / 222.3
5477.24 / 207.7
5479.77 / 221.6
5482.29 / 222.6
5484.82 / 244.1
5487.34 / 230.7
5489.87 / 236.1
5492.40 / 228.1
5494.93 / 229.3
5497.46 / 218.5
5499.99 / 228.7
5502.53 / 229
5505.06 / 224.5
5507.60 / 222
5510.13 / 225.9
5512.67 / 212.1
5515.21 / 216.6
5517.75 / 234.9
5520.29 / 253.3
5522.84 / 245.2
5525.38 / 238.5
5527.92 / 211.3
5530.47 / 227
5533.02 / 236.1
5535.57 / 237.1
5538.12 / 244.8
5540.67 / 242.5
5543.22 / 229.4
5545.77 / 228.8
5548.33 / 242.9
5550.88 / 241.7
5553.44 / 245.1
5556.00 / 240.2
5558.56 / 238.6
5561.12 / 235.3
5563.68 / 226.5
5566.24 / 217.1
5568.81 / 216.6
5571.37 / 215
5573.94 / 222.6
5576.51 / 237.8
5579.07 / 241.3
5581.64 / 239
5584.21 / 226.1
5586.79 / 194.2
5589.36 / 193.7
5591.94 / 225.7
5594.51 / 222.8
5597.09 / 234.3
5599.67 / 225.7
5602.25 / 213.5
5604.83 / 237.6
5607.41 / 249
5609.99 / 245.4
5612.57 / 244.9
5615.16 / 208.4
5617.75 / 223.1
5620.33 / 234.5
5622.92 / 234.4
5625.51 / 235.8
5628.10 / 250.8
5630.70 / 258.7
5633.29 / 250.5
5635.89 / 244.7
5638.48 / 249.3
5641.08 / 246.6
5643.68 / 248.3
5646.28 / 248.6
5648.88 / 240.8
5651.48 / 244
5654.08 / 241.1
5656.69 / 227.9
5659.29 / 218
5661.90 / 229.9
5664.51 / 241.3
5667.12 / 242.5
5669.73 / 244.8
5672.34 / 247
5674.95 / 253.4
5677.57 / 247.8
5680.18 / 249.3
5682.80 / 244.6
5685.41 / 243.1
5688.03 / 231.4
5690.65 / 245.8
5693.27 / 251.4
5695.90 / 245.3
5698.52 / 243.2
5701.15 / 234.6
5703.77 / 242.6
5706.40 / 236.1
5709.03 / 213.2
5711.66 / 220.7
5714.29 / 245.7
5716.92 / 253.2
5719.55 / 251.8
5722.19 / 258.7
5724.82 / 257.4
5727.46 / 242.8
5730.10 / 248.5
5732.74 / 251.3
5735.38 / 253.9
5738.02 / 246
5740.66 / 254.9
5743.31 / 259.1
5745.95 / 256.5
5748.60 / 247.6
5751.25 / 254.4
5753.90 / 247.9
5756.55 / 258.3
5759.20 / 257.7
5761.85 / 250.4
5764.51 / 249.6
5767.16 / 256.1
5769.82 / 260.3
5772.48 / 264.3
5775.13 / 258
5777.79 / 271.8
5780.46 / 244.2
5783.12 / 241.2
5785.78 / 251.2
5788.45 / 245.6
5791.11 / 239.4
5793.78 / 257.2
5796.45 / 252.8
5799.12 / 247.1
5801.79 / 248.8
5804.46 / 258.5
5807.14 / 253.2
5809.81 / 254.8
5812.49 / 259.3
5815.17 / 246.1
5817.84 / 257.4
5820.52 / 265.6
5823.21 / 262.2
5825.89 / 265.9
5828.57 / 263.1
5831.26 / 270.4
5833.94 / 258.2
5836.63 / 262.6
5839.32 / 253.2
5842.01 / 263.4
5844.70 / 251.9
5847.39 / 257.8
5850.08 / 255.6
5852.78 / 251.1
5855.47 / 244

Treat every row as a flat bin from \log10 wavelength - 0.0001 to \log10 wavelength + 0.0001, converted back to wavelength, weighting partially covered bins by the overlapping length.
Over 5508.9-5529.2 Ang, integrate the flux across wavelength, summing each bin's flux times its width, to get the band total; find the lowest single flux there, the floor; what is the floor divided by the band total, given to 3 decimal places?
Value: 0.045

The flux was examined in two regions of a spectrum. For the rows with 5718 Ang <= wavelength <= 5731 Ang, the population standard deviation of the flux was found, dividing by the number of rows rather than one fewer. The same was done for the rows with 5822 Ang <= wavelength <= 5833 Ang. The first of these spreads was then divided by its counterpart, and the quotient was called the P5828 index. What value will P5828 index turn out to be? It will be 1.8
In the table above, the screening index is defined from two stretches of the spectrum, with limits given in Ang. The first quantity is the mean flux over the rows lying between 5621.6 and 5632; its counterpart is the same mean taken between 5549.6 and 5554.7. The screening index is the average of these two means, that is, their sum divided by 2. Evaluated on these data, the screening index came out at 244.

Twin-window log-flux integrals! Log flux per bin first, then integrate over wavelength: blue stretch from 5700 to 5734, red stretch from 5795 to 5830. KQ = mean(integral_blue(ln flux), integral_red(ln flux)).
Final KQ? 190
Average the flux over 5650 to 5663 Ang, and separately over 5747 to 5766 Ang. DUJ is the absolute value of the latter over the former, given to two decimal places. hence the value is 1.09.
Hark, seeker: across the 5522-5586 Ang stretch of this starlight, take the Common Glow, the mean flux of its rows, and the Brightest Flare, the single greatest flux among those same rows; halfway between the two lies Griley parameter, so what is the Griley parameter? 239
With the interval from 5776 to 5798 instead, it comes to 261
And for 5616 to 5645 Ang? 251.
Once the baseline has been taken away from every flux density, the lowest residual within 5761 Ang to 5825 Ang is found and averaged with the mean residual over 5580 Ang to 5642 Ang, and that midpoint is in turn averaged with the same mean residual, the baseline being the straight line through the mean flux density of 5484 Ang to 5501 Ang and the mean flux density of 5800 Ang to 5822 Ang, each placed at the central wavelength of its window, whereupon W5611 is -9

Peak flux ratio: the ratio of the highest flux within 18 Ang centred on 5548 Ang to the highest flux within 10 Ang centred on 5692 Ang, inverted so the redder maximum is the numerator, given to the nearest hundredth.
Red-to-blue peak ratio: 1.03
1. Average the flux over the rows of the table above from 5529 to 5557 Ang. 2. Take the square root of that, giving 15.4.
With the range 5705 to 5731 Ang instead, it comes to 15.6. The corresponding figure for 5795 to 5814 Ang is 15.9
